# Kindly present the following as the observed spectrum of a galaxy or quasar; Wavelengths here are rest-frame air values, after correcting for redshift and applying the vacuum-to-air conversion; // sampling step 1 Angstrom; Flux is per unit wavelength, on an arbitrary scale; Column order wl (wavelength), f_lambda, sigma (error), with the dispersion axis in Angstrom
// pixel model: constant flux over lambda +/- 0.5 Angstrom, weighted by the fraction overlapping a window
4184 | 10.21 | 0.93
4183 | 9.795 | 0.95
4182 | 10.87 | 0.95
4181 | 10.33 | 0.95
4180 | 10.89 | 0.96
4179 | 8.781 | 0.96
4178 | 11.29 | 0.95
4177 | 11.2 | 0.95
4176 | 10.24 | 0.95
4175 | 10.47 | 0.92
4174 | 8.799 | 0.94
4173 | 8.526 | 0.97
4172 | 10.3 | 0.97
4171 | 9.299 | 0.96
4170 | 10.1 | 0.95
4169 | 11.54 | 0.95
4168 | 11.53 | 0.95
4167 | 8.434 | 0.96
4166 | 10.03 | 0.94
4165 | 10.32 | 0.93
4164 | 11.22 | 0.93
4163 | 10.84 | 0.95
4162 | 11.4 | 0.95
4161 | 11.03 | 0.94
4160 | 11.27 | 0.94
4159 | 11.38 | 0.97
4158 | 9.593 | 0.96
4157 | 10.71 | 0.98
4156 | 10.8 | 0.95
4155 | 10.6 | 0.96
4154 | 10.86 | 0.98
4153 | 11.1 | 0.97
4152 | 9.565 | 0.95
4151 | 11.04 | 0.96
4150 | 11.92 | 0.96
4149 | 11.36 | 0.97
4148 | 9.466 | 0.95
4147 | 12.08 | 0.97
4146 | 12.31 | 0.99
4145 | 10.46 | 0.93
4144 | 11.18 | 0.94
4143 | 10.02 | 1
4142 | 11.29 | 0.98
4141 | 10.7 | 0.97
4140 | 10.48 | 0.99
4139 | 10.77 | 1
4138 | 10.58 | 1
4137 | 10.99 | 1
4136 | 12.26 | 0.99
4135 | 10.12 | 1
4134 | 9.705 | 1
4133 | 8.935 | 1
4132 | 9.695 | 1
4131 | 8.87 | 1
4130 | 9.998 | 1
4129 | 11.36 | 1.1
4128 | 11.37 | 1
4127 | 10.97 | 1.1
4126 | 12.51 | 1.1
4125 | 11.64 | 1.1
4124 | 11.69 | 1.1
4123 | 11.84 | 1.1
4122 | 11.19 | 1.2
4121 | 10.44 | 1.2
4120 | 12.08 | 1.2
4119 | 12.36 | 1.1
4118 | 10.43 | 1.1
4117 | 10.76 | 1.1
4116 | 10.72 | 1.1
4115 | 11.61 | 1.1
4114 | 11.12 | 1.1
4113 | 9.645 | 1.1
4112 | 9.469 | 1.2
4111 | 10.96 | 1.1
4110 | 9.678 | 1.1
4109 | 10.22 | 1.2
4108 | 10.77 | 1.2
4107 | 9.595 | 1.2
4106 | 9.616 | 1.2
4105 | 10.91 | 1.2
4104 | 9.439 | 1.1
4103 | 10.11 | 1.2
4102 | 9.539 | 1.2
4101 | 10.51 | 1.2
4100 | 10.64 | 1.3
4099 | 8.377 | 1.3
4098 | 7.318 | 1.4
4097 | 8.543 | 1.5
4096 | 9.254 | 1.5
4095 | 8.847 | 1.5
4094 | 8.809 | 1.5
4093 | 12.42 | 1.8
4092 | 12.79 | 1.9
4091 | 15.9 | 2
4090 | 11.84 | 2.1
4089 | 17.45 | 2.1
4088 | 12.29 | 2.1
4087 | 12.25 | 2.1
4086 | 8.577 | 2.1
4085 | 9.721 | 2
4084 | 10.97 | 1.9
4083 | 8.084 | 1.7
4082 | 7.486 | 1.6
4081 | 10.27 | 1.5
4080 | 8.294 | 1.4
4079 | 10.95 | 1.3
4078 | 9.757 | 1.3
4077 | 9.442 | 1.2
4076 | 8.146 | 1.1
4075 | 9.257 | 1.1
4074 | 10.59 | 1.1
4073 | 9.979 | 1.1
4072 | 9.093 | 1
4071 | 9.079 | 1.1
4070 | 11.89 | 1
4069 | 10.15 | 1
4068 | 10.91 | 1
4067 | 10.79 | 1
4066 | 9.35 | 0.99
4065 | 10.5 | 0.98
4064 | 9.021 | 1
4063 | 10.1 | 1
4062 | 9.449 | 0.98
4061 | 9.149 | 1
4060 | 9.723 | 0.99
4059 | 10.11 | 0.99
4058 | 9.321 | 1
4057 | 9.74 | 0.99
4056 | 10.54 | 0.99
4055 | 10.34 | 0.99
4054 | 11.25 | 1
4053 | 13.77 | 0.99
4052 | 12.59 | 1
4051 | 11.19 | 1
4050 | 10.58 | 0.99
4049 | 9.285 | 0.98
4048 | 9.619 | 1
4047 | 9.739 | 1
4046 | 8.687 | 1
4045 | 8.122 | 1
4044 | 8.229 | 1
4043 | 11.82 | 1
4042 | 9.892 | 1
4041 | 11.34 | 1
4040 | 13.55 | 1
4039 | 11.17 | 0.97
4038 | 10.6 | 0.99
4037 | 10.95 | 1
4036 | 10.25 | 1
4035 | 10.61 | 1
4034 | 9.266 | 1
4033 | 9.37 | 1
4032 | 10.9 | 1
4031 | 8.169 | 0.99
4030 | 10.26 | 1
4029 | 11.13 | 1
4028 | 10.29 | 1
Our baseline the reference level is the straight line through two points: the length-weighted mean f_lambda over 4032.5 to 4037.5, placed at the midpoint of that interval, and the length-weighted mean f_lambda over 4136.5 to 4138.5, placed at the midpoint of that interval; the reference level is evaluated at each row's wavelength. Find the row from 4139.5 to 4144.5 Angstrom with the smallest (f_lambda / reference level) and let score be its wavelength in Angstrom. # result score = 4143 Angstrom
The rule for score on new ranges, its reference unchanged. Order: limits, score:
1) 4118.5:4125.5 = 4121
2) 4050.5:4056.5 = 4055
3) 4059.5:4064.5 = 4064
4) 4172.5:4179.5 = 4173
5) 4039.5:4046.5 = 4045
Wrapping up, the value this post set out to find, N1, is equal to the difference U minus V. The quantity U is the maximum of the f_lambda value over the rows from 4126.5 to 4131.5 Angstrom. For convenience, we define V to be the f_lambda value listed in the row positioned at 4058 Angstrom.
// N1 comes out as 2.0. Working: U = 11.37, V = 9.321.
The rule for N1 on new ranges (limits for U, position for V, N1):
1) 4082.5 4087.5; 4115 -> 0.6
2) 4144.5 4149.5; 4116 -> 1.6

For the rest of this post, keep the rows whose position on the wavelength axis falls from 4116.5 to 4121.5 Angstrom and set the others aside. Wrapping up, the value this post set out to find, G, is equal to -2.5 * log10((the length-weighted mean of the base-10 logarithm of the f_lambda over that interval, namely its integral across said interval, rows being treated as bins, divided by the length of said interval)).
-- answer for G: -0.05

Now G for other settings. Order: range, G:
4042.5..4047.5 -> 0.04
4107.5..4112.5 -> -0.01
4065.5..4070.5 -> -0.03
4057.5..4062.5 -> 0.02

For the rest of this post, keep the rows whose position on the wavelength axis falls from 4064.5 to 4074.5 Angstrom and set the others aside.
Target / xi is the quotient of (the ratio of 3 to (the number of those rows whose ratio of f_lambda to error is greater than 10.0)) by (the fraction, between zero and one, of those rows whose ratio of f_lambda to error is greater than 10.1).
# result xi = 1.2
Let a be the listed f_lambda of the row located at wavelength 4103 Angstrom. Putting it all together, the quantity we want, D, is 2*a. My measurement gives 20.2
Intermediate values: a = 10.11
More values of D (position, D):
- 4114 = 22.2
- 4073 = 20.0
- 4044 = 16.5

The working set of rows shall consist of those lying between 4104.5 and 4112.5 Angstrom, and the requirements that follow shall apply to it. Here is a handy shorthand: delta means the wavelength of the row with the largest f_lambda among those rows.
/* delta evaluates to 4111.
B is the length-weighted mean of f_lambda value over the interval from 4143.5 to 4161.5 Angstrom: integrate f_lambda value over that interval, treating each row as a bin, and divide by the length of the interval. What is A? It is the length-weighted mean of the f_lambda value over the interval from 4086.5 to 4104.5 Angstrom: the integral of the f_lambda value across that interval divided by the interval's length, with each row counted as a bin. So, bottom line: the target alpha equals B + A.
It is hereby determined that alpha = 21.8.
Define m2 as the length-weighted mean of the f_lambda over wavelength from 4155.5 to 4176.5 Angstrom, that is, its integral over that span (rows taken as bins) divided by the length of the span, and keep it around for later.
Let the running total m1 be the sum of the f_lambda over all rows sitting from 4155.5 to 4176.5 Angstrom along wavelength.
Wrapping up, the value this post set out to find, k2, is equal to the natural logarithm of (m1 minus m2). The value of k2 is 5.33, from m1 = 218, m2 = 10.4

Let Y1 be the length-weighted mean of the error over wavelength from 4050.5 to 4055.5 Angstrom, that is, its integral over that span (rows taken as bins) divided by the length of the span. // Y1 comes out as 1.00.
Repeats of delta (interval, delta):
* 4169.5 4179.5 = 4178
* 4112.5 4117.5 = 4115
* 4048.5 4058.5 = 4053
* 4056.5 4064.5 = 4059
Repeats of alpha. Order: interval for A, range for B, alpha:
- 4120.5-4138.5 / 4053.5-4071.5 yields 20.9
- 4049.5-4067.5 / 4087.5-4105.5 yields 21.2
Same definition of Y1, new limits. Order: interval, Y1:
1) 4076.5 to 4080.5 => 1.30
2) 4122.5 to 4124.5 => 1.10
